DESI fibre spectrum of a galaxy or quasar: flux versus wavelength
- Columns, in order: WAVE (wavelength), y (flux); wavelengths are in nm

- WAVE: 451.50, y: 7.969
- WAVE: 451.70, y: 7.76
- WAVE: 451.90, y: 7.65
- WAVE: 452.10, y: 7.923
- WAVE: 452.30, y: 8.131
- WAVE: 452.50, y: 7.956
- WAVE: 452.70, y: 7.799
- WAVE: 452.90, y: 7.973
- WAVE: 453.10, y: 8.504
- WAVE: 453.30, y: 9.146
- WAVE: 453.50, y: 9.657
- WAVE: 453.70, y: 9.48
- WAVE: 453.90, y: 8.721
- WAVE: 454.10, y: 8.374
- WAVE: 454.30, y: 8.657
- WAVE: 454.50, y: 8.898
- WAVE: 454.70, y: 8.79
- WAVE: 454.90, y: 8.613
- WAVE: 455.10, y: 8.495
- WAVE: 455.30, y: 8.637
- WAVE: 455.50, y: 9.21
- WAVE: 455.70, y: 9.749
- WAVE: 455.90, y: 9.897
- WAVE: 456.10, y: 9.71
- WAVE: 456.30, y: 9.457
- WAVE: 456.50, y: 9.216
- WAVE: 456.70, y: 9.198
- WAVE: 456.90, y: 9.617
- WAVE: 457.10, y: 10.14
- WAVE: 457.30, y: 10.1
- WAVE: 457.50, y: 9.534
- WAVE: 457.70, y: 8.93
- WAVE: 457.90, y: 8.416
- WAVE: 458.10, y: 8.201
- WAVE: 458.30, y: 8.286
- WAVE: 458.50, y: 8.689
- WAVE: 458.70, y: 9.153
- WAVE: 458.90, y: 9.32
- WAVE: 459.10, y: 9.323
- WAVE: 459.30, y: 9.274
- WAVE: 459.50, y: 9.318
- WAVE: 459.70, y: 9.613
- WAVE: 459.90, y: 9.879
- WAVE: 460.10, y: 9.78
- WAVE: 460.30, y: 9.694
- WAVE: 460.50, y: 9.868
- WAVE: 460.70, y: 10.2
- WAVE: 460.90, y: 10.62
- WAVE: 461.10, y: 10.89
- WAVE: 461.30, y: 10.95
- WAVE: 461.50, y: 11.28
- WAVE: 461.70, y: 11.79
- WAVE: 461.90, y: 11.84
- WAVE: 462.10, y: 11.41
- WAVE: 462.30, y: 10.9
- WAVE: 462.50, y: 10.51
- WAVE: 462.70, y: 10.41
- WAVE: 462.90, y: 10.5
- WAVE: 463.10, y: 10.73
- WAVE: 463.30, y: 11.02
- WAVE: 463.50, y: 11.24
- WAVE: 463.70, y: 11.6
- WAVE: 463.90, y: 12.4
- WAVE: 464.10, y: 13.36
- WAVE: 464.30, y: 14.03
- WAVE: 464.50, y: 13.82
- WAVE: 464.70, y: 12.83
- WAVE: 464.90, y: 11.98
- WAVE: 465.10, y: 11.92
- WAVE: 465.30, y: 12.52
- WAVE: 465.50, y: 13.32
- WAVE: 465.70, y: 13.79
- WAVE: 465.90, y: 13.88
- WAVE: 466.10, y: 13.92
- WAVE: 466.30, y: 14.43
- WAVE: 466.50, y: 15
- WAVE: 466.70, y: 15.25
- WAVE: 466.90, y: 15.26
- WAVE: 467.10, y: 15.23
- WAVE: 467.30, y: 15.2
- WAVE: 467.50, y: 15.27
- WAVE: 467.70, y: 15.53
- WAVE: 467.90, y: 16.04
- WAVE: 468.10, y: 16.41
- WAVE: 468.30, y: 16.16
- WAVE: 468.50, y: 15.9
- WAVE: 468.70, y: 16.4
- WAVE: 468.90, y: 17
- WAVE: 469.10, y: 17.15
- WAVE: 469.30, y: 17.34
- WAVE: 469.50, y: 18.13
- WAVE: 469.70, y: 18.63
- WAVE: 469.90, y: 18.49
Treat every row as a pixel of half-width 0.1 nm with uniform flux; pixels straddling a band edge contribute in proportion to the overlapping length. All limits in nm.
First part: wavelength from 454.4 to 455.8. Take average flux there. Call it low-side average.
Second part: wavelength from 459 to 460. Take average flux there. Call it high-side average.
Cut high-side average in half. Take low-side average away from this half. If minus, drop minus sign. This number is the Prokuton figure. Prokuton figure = 4.2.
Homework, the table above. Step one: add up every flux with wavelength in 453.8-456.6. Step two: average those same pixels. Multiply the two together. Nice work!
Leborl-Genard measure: 1142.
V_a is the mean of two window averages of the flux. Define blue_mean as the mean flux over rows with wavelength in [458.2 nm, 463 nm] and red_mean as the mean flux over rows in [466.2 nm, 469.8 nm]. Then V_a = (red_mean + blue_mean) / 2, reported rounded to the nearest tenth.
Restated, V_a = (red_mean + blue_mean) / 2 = 13.1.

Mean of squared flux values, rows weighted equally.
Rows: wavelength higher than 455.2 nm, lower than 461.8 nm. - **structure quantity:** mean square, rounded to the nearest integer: 93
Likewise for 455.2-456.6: 89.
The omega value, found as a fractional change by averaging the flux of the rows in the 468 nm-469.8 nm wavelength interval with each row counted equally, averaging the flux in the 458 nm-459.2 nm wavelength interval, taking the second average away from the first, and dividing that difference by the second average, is 0.9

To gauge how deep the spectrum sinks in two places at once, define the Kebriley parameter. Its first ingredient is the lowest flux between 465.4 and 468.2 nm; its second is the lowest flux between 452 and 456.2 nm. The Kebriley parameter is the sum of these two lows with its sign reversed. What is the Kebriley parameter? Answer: -21.1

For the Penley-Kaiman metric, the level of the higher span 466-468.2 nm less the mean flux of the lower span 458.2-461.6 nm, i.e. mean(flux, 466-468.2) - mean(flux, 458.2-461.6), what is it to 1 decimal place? 5.5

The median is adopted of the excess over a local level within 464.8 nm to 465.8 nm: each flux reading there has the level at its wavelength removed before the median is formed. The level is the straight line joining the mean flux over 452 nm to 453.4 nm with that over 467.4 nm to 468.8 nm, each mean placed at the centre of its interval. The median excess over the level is -2.0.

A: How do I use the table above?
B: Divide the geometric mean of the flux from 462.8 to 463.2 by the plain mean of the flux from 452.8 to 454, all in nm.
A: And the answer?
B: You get 1.2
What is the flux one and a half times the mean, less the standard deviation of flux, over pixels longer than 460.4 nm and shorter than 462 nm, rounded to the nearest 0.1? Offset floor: 15.7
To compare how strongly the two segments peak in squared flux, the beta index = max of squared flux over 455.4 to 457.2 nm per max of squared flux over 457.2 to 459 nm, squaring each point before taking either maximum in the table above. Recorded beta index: 1.0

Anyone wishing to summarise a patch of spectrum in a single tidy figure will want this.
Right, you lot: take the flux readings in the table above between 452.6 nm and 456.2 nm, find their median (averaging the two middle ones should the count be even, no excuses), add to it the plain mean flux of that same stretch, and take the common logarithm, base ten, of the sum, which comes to 1.25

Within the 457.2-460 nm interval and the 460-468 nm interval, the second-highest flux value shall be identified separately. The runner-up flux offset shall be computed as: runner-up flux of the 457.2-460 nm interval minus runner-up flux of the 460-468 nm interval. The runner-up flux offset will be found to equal -6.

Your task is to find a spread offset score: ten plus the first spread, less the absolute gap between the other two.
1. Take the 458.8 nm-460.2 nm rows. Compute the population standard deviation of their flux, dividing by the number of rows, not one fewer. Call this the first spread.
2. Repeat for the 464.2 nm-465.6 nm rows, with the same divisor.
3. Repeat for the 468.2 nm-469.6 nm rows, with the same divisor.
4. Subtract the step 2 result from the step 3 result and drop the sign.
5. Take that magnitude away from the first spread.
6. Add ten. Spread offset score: 10.2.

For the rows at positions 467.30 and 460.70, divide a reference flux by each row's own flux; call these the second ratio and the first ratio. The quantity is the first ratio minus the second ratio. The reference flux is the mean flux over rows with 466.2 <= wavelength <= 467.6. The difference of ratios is 0.49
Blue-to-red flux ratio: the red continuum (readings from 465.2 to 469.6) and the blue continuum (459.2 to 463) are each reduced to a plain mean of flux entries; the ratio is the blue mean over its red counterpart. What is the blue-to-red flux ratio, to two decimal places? 0.68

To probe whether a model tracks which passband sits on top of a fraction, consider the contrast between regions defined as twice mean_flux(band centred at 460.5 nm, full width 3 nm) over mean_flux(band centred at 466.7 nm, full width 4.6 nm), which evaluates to 1.40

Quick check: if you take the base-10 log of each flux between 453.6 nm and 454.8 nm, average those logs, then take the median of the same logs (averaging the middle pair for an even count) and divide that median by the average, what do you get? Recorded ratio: 0.997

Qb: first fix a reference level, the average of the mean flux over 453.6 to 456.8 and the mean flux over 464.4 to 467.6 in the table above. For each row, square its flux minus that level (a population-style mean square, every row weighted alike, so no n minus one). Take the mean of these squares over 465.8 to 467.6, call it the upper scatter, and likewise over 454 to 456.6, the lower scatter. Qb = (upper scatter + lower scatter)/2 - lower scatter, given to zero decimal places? 2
